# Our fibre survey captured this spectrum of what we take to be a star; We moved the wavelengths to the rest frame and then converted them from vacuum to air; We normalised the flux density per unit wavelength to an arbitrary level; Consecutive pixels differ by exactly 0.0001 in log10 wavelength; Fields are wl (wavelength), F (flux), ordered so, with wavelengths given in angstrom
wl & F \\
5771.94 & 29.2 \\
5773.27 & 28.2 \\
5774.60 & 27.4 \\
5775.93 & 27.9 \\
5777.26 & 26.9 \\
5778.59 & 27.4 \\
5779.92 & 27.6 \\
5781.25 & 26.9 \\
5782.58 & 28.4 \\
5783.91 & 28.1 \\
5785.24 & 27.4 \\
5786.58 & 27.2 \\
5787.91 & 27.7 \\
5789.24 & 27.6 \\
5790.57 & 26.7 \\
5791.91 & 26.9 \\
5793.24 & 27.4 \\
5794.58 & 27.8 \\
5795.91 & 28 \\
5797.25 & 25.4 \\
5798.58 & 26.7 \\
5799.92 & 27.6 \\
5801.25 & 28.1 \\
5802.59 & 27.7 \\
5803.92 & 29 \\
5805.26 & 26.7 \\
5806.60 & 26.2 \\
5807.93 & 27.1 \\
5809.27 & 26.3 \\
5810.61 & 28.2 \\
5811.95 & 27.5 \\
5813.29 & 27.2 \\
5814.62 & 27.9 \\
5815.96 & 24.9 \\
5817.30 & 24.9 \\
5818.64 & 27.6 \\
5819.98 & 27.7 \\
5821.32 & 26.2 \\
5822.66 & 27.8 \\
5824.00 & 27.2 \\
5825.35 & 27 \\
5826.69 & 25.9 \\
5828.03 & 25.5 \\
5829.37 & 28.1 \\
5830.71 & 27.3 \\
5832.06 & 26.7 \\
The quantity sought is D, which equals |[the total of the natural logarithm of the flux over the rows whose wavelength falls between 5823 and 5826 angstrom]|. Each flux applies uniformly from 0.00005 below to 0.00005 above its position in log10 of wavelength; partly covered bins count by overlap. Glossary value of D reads 6.60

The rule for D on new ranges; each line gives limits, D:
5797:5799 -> 6.52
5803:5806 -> 6.65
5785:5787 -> 6.61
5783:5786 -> 6.65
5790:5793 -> 6.58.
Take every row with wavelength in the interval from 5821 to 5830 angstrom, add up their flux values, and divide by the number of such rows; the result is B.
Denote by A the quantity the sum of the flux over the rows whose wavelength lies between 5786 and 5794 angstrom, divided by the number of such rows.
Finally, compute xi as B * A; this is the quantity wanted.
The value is 731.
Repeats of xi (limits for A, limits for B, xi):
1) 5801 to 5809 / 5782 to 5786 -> 768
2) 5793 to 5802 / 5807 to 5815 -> 747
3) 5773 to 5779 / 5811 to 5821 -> 739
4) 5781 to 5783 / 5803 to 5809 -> 753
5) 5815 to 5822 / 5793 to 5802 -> 717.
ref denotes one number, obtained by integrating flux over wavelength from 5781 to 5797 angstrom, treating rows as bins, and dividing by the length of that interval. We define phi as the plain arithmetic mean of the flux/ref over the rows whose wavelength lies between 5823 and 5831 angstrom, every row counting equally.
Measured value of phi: 0.98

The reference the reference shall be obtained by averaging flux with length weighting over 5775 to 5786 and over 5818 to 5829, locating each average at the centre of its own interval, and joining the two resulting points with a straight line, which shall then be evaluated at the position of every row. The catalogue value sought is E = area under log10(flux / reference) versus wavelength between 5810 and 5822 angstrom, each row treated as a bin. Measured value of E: -0.03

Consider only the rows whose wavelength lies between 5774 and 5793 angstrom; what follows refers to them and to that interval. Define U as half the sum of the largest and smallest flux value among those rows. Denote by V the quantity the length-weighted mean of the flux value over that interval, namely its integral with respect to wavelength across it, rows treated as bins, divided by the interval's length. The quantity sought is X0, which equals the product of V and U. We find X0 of 756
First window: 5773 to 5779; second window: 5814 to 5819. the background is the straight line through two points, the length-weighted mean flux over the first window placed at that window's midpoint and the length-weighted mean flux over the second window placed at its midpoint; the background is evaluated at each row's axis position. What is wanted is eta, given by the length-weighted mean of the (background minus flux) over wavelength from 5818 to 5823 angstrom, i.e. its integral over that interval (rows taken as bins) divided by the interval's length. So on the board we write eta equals -1.2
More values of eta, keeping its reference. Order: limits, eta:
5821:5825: -1.1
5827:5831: -1.0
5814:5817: 0.1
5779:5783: -0.2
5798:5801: -0.5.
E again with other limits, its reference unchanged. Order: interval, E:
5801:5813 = 0.04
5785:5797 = -0.01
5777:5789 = 0.00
